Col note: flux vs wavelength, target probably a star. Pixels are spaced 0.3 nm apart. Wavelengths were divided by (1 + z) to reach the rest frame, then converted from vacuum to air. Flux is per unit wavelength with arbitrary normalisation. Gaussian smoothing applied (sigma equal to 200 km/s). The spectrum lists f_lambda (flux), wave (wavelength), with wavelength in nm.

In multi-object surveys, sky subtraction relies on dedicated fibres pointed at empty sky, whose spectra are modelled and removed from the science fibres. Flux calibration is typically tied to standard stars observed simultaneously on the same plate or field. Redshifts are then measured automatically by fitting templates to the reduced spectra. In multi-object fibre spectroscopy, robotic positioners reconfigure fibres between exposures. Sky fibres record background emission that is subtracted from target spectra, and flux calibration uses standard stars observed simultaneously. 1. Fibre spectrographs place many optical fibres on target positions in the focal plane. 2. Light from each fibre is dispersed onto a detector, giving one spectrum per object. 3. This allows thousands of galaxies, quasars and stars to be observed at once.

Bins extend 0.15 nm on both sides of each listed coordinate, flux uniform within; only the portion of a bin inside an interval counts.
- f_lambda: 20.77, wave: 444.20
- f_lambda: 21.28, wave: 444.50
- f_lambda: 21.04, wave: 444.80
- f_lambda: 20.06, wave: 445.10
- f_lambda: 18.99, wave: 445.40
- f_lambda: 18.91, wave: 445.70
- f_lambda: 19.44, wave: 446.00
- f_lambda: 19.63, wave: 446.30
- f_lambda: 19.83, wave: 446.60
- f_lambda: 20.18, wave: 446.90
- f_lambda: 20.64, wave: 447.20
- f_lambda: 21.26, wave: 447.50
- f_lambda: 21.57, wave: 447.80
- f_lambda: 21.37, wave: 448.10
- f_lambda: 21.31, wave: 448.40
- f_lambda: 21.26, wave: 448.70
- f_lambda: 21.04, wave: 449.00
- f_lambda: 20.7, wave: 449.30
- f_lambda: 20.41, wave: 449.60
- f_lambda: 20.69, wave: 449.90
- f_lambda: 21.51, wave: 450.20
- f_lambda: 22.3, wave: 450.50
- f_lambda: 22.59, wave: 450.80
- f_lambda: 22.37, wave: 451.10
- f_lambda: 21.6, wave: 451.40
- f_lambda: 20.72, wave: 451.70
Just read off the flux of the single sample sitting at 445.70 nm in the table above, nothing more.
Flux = 18.91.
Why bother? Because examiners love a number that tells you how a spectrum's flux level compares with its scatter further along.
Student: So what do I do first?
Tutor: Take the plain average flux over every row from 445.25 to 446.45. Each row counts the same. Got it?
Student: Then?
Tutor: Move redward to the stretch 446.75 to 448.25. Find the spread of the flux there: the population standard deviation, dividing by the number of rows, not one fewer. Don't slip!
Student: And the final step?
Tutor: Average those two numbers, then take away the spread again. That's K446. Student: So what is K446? 9.4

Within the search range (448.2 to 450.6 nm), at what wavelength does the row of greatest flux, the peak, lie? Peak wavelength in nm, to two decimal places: 450.50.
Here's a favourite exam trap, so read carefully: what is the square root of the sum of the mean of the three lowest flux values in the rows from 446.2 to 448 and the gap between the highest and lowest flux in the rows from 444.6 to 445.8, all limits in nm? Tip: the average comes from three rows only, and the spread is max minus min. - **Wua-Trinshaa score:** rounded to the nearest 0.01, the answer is 4.69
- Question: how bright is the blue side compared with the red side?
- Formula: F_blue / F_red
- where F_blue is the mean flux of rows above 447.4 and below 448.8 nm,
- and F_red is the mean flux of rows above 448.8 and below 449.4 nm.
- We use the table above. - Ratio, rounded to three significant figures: 1.02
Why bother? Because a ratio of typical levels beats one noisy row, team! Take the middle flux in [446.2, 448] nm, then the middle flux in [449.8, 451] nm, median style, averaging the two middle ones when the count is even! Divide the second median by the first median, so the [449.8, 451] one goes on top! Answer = 1.07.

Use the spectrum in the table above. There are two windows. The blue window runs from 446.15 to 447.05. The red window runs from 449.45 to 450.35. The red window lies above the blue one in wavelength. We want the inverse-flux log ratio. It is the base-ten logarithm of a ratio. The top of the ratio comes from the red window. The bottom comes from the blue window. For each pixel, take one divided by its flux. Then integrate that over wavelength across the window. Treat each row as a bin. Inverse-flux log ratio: -0.02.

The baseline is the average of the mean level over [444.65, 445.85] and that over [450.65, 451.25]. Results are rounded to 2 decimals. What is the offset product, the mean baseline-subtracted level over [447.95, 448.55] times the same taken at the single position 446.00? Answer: -0.38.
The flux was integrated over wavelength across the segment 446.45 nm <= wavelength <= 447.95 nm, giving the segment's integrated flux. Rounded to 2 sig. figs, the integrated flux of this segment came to 31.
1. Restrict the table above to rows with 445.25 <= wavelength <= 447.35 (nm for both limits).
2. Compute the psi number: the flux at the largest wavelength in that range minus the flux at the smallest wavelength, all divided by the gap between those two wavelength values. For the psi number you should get 0.9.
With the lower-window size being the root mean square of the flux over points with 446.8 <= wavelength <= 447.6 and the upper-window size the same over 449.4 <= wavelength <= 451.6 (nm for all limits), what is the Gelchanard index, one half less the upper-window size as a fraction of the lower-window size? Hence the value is -0.55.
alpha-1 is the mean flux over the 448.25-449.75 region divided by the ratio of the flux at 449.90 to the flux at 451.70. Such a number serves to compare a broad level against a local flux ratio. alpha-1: 20.97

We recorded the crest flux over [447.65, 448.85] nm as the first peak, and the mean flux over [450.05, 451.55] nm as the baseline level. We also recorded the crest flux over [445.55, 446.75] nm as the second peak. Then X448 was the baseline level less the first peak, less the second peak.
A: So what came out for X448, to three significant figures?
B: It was -19.3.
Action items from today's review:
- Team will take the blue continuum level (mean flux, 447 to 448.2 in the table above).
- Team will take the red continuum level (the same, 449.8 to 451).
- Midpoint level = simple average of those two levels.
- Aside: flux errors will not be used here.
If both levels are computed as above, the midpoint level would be 21.5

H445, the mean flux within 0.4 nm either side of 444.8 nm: 20.8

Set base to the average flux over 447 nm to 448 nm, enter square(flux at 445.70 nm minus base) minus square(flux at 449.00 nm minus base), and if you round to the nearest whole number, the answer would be 5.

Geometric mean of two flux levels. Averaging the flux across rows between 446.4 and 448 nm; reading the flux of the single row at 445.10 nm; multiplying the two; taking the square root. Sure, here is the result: 20.4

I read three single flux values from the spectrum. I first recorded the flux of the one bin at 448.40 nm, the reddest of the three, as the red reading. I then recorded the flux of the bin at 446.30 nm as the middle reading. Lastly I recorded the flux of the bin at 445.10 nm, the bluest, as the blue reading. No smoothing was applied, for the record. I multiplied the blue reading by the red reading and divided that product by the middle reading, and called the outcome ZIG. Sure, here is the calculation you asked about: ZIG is 21.8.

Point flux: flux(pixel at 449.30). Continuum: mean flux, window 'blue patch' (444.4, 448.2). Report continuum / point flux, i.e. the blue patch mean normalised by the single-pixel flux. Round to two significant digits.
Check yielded 0.98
